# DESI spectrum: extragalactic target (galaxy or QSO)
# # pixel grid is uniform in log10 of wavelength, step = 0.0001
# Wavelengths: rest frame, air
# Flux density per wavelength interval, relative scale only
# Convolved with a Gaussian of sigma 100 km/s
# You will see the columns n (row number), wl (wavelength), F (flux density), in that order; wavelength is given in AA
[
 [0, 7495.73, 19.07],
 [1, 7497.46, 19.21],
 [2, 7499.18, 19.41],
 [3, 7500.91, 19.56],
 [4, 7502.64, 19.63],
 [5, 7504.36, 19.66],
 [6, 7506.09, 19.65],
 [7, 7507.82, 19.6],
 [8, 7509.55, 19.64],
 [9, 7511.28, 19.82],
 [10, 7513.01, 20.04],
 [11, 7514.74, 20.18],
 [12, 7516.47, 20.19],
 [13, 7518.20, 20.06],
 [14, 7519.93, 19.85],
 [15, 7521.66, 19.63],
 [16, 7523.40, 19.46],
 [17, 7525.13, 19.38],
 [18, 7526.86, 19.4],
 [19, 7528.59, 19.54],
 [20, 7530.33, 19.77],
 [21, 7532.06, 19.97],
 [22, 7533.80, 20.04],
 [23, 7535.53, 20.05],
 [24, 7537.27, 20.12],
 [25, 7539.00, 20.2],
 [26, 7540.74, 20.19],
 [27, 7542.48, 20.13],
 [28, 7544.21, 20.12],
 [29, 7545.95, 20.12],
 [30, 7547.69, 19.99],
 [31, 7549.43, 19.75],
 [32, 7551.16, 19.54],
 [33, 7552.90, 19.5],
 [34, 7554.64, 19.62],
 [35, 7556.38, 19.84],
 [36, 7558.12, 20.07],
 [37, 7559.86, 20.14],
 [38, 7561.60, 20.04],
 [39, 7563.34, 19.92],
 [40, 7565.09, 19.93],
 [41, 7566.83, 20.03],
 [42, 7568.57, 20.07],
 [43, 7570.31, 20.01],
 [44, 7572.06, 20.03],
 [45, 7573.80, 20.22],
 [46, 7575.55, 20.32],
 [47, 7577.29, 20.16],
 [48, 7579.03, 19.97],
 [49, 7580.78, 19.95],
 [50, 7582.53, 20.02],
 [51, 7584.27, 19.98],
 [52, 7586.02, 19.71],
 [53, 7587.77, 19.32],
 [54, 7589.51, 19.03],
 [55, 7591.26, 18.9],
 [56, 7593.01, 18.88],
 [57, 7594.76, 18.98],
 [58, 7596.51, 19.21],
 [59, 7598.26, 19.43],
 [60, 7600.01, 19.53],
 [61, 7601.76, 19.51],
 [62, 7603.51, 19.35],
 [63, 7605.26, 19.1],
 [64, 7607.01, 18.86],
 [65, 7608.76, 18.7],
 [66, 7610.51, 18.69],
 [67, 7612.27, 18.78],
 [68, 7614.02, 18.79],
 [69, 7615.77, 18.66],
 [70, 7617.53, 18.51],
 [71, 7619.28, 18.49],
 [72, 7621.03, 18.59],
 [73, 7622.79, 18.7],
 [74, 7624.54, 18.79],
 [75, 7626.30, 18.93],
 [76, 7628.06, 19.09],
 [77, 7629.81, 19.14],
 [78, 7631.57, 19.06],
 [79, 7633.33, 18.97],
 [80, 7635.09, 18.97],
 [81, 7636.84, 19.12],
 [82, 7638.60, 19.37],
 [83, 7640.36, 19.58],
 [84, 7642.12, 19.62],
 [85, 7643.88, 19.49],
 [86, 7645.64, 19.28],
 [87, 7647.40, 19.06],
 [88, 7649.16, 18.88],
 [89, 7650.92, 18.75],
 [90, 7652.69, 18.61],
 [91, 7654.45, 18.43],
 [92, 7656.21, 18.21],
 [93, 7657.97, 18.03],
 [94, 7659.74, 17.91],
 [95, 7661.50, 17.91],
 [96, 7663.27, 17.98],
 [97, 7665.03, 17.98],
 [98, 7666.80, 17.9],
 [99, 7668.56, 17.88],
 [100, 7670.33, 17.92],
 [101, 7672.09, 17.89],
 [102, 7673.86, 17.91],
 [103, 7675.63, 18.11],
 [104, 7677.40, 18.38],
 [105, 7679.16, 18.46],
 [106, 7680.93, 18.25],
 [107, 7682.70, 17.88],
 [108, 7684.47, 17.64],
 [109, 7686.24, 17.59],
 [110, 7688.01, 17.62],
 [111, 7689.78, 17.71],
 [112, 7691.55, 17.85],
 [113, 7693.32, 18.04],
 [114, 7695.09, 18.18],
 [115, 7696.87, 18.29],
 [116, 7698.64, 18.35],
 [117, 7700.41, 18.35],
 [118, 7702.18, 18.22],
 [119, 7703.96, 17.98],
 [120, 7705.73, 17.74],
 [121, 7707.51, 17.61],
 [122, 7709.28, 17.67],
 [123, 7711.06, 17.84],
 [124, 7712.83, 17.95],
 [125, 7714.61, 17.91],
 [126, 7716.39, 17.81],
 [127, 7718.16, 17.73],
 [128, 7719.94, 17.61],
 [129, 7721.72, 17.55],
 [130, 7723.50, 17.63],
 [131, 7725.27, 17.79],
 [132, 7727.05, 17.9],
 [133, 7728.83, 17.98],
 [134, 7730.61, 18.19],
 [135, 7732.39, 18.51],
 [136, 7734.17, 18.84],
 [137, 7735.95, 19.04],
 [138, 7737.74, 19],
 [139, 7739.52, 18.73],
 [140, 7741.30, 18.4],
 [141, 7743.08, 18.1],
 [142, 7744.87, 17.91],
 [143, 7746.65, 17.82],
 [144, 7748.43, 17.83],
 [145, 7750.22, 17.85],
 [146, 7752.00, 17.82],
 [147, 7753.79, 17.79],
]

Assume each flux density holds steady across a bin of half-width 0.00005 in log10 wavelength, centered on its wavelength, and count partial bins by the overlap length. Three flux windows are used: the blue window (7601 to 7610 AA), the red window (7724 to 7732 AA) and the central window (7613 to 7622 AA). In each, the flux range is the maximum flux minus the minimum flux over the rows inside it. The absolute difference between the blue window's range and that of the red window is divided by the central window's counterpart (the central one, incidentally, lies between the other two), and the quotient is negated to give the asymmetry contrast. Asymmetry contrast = -1.4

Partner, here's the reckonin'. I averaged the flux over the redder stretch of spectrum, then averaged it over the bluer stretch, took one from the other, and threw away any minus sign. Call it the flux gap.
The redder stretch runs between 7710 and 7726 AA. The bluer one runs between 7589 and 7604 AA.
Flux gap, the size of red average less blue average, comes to 1.4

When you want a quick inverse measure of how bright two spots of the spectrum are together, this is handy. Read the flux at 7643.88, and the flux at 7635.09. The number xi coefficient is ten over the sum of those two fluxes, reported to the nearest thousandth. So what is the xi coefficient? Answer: 0.260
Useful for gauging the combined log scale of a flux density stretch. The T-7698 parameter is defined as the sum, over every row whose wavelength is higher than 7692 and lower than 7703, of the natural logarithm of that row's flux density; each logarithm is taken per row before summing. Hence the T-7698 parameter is 17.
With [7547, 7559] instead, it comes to 21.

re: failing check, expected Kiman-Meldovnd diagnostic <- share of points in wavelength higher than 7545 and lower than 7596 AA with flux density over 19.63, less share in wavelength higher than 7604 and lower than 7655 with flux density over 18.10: -0.28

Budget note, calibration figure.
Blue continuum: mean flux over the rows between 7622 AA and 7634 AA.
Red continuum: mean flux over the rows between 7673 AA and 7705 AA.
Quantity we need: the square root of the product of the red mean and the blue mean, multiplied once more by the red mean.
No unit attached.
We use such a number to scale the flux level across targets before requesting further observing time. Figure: 334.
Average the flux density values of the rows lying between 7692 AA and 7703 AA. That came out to 18.2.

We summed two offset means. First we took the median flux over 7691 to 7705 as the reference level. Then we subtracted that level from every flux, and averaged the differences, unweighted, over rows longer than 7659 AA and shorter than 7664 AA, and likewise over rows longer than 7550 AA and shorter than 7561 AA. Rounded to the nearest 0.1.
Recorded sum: 1.3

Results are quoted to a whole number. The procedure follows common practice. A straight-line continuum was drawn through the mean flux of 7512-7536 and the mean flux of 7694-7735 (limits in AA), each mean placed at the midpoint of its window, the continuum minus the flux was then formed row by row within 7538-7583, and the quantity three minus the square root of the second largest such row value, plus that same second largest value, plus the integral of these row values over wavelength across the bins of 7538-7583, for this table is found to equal -21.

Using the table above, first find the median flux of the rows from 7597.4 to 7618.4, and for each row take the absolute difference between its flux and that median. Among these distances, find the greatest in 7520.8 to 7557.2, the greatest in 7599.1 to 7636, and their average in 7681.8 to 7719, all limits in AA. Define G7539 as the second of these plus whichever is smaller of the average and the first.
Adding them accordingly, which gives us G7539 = 1.63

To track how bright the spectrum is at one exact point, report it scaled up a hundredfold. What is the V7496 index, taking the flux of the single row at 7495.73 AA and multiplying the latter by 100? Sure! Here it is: 1907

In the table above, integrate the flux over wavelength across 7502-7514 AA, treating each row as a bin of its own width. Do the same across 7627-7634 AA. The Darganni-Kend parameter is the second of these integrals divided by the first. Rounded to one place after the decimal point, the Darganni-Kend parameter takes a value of 0.6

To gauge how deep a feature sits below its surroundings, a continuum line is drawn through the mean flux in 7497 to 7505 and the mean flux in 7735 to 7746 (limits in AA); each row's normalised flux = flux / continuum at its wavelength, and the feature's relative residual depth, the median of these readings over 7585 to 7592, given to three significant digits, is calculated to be 1.00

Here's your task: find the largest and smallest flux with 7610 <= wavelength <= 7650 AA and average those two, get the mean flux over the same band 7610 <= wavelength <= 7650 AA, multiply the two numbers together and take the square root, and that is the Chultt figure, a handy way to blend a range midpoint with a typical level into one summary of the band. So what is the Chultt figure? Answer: 19.0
